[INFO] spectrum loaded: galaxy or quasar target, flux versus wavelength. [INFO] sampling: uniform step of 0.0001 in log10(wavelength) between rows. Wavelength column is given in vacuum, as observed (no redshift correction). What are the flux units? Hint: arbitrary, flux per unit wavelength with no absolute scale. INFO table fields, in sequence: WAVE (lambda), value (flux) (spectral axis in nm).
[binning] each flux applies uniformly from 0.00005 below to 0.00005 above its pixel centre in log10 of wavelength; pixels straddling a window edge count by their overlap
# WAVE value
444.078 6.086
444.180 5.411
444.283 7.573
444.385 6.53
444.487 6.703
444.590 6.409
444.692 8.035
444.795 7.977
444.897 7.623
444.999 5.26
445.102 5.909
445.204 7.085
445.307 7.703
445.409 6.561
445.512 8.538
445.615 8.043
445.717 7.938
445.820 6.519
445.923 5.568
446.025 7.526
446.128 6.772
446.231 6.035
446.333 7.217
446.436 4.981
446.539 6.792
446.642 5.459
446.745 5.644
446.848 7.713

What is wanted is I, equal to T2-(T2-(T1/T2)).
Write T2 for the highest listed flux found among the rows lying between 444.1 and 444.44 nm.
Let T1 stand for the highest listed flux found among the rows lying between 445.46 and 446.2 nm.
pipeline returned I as 1.13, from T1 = 8.538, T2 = 7.573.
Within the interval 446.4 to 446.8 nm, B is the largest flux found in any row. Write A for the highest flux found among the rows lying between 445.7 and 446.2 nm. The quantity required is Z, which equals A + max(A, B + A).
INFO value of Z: 22.7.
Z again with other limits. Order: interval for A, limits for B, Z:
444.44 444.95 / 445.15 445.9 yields 24.6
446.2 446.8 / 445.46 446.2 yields 23.0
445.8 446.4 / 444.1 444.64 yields 22.6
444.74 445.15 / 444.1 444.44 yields 23.5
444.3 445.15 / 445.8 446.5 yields 23.6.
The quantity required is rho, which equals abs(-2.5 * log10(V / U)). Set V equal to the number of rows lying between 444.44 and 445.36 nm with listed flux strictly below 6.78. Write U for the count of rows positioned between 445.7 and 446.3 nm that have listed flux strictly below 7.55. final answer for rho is 0.242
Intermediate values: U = 5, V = 4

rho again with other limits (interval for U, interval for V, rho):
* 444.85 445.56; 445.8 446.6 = 0.242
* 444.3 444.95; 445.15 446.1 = 0.000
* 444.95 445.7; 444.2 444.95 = 0.312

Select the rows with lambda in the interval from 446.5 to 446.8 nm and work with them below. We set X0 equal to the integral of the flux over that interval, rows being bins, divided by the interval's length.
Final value 5.9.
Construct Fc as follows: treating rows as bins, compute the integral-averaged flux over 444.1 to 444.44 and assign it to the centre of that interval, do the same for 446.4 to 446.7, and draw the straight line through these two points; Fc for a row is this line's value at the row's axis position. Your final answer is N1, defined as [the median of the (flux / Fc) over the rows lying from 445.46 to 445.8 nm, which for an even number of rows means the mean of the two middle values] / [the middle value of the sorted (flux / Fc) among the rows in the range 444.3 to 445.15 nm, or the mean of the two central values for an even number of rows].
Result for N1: 1.29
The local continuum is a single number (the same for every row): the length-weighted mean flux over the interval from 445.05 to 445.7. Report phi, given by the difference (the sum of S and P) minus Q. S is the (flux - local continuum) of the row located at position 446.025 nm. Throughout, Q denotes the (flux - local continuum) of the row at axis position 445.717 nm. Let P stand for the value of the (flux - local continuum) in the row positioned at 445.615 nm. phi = 0.3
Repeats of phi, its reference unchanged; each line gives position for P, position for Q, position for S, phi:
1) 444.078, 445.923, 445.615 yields 1.2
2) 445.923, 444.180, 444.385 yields -0.7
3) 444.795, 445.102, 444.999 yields 0.0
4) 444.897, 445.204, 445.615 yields 1.2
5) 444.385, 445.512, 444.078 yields -3.3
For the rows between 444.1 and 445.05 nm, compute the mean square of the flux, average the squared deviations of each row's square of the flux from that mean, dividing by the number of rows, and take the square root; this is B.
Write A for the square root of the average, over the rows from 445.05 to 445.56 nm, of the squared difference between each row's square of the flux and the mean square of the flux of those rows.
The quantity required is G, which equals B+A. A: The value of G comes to 26.3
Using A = 13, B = 13.2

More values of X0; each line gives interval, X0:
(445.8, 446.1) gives 6.6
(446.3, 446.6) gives 6.2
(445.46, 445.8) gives 8.0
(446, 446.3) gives 6.7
